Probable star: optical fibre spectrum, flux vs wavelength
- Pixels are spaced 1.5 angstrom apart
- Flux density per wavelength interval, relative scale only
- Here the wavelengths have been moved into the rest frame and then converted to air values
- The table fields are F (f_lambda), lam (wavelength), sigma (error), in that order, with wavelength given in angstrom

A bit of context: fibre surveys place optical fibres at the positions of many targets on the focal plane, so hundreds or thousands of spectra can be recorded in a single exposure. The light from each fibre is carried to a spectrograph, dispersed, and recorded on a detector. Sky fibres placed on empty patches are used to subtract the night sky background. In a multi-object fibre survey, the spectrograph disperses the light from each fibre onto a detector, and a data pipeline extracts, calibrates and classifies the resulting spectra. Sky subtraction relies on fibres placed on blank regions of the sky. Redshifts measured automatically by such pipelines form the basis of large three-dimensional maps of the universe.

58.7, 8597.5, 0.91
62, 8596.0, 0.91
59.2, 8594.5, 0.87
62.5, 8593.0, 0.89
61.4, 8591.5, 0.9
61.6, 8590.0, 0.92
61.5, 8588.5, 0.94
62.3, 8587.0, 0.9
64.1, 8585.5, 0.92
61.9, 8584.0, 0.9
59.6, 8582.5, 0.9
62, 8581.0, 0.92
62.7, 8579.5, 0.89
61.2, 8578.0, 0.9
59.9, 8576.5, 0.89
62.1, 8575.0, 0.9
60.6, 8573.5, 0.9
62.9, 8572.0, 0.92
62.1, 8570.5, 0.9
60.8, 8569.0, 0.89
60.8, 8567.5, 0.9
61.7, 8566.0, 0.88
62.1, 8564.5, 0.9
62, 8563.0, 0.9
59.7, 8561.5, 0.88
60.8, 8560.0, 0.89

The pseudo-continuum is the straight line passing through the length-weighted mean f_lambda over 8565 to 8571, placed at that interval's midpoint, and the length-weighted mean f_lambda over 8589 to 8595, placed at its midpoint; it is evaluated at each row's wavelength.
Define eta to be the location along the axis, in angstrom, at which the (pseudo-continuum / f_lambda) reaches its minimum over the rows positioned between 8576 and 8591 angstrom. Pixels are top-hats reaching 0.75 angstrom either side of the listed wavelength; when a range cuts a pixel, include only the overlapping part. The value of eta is 8585.5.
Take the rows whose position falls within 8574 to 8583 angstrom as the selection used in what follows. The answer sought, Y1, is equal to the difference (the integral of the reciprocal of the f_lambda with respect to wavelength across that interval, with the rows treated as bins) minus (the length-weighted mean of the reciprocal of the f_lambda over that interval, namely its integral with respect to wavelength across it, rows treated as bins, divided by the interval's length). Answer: 0.13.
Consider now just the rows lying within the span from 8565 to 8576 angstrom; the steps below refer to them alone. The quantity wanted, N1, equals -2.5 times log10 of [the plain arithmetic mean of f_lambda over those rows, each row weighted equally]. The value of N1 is -4.47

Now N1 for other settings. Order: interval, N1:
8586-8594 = -4.48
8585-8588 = -4.50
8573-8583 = -4.47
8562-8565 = -4.48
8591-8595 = -4.46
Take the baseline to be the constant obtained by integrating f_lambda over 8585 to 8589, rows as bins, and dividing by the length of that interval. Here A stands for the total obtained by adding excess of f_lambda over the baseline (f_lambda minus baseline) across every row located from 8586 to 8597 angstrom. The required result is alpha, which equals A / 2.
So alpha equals -3.9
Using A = -7.8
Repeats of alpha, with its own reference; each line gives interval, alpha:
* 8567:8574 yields -2.9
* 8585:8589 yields 0.0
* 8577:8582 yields -1.0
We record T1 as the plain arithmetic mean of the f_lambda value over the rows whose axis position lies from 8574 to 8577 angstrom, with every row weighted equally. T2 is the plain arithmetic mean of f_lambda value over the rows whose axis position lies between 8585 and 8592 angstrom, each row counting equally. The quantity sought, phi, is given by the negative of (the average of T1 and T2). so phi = -61.6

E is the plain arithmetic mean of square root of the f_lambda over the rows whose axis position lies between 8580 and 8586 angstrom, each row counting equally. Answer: 7.87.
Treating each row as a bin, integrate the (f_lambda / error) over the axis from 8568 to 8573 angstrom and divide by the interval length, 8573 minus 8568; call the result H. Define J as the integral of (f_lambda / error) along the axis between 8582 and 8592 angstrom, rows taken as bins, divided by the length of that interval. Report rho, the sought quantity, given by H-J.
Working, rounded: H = 68.4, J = 67.8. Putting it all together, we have 0.6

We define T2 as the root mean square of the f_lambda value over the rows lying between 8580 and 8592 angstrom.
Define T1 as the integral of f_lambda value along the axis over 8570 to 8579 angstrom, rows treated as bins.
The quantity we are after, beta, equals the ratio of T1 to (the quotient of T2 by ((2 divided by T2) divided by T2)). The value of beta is 0.0047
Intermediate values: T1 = 553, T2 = 61.81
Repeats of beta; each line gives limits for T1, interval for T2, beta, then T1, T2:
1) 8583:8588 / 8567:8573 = 0.0027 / 313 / 61.66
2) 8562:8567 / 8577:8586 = 0.0026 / 309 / 61.93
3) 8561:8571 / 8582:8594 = 0.0052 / 613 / 61.87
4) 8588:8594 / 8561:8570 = 0.0032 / 370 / 61.19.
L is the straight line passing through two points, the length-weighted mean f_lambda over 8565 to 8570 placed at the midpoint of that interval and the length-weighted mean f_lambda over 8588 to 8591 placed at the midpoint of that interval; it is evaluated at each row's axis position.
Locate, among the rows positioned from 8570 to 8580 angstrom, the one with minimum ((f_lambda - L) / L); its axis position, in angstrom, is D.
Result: 8576.5 angstrom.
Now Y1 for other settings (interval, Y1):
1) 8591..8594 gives 0.03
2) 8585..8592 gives 0.10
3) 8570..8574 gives 0.05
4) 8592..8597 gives 0.07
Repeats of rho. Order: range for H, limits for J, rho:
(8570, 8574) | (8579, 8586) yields -0.1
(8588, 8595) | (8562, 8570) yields -0.9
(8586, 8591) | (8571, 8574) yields -0.6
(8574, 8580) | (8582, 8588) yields 0.1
